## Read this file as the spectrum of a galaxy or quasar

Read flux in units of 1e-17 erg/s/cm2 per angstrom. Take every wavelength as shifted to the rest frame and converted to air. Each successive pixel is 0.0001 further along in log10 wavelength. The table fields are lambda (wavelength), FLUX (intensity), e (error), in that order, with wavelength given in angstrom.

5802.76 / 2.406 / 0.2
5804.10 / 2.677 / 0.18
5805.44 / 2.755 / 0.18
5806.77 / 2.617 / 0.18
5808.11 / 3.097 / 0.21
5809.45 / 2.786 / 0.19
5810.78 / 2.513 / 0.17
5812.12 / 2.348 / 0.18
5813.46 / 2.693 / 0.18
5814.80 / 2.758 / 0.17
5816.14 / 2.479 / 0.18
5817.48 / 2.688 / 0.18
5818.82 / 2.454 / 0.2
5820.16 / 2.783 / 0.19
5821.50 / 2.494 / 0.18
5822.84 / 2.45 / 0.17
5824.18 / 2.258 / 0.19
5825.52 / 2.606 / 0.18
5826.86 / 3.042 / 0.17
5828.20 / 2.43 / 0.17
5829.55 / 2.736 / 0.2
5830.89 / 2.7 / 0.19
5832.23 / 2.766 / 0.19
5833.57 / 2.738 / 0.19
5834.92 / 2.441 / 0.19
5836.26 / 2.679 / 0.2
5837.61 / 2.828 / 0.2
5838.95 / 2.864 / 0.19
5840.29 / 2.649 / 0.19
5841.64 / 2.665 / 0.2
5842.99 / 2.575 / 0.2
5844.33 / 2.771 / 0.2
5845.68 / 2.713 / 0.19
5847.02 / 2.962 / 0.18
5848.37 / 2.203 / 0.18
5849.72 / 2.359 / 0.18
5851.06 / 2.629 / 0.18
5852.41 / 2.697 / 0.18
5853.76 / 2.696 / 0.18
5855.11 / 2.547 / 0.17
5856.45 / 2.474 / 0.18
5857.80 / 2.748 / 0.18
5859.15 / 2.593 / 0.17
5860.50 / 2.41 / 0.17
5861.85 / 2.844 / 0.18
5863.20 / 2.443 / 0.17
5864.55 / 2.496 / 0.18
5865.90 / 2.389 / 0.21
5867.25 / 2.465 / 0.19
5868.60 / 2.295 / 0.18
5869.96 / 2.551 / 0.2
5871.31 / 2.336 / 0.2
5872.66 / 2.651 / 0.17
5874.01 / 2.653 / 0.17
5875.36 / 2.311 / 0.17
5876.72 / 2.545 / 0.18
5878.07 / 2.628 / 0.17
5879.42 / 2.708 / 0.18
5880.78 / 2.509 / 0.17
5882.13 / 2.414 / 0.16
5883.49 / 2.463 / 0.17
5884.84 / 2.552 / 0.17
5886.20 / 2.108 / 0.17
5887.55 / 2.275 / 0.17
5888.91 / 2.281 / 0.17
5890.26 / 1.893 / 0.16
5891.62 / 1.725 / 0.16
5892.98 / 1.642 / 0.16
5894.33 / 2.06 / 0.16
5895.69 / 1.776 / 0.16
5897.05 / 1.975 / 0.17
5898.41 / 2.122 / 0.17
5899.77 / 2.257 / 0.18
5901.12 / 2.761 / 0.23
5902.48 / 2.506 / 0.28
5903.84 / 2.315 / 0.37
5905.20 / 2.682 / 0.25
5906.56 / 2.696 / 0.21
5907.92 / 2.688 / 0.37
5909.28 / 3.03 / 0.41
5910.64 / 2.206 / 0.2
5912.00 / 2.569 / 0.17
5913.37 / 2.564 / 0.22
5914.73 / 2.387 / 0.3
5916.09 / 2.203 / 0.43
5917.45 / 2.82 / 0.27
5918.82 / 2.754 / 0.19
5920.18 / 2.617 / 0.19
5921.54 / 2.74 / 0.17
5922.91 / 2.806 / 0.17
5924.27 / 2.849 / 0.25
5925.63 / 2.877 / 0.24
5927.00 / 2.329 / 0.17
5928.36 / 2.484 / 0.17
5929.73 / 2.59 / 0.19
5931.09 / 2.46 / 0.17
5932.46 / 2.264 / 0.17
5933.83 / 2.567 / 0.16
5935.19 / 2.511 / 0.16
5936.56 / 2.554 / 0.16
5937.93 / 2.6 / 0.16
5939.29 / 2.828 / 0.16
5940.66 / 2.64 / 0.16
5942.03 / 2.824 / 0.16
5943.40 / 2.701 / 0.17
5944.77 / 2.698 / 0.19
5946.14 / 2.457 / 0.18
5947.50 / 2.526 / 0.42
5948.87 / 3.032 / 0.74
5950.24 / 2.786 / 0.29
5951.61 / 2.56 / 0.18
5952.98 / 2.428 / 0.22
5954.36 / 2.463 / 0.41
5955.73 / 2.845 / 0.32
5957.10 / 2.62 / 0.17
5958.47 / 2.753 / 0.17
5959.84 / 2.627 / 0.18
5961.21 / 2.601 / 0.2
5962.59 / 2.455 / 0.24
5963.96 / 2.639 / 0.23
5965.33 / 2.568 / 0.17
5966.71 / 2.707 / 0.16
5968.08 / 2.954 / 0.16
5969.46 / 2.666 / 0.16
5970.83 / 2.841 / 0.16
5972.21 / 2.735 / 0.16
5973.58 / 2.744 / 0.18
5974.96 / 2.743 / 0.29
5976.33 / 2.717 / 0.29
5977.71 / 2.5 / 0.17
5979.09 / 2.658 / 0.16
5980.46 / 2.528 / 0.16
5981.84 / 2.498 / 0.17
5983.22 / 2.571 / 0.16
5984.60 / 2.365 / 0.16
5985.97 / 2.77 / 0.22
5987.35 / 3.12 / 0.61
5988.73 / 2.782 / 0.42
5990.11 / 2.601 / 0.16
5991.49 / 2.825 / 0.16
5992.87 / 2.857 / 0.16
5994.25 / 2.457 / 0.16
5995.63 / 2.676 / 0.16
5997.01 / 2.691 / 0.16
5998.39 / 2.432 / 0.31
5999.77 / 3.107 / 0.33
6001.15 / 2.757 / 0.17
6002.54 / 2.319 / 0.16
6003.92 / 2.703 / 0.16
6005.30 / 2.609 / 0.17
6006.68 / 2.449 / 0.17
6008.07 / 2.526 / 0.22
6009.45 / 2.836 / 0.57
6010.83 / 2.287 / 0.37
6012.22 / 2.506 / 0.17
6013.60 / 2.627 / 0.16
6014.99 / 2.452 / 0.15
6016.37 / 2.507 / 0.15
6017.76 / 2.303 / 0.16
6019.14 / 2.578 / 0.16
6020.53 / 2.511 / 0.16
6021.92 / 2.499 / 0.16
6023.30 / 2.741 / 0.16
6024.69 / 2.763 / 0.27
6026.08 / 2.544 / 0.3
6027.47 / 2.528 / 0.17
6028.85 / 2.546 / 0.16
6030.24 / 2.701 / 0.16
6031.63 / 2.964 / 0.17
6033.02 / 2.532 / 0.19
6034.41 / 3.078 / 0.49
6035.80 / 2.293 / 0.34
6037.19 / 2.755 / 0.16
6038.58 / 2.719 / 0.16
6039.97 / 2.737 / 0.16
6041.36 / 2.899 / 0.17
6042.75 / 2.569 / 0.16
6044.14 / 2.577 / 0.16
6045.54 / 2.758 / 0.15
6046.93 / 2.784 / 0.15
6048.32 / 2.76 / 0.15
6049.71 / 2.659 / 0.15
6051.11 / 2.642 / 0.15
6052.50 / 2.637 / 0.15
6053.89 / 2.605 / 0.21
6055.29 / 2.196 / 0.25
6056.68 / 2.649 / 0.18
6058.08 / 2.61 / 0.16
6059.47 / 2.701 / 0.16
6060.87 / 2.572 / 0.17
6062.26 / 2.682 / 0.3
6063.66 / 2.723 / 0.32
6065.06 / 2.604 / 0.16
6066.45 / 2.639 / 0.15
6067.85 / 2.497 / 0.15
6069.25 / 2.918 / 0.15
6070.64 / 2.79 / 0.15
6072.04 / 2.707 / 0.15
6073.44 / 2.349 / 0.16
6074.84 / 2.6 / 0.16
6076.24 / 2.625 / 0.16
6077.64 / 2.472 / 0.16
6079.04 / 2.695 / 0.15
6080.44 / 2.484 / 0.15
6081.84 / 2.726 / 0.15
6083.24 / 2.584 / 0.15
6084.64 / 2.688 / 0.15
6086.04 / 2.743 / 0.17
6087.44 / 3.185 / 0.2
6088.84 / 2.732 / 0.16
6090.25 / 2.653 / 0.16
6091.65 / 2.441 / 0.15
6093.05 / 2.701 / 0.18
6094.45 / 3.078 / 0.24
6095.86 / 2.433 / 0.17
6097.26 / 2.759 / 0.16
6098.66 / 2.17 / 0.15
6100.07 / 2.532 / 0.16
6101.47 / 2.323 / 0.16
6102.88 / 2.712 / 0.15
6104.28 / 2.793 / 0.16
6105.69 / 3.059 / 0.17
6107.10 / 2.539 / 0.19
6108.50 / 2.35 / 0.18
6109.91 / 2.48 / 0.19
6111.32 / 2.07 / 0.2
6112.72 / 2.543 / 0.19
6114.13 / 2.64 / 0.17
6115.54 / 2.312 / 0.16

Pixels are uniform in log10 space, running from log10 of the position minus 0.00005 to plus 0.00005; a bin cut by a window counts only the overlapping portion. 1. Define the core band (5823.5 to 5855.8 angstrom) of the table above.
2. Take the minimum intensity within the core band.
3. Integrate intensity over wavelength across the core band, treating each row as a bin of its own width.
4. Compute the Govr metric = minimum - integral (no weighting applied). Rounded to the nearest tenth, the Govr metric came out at -83.3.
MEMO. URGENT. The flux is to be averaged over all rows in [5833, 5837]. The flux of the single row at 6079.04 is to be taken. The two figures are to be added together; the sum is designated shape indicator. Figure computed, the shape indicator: 5.31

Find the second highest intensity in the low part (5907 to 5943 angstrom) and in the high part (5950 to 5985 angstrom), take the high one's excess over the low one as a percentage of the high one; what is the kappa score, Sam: -1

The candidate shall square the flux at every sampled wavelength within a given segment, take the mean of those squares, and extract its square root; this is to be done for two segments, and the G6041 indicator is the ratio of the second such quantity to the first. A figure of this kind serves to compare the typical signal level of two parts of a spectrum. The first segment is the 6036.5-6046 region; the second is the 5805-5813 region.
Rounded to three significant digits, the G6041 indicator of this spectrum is 0.992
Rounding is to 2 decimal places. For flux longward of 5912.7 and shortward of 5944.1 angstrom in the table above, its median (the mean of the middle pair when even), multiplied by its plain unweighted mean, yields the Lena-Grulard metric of 6.78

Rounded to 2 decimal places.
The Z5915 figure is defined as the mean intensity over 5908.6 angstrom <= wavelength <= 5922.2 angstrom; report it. 2.59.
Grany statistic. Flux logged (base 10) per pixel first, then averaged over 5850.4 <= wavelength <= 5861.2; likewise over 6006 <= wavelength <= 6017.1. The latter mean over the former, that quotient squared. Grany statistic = 0.94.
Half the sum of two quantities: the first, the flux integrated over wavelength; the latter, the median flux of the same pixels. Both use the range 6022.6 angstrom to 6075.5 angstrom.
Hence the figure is 72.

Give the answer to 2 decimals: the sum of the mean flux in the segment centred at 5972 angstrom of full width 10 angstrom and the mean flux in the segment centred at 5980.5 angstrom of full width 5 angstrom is 5.33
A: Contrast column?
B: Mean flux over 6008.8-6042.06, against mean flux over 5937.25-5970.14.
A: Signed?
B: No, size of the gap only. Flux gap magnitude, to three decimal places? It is 0.045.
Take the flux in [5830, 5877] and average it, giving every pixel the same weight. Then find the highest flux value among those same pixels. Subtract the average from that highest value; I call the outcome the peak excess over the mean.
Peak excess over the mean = 0.37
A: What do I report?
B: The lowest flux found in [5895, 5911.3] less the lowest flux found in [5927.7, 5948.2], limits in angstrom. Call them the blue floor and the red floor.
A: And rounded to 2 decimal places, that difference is -0.49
